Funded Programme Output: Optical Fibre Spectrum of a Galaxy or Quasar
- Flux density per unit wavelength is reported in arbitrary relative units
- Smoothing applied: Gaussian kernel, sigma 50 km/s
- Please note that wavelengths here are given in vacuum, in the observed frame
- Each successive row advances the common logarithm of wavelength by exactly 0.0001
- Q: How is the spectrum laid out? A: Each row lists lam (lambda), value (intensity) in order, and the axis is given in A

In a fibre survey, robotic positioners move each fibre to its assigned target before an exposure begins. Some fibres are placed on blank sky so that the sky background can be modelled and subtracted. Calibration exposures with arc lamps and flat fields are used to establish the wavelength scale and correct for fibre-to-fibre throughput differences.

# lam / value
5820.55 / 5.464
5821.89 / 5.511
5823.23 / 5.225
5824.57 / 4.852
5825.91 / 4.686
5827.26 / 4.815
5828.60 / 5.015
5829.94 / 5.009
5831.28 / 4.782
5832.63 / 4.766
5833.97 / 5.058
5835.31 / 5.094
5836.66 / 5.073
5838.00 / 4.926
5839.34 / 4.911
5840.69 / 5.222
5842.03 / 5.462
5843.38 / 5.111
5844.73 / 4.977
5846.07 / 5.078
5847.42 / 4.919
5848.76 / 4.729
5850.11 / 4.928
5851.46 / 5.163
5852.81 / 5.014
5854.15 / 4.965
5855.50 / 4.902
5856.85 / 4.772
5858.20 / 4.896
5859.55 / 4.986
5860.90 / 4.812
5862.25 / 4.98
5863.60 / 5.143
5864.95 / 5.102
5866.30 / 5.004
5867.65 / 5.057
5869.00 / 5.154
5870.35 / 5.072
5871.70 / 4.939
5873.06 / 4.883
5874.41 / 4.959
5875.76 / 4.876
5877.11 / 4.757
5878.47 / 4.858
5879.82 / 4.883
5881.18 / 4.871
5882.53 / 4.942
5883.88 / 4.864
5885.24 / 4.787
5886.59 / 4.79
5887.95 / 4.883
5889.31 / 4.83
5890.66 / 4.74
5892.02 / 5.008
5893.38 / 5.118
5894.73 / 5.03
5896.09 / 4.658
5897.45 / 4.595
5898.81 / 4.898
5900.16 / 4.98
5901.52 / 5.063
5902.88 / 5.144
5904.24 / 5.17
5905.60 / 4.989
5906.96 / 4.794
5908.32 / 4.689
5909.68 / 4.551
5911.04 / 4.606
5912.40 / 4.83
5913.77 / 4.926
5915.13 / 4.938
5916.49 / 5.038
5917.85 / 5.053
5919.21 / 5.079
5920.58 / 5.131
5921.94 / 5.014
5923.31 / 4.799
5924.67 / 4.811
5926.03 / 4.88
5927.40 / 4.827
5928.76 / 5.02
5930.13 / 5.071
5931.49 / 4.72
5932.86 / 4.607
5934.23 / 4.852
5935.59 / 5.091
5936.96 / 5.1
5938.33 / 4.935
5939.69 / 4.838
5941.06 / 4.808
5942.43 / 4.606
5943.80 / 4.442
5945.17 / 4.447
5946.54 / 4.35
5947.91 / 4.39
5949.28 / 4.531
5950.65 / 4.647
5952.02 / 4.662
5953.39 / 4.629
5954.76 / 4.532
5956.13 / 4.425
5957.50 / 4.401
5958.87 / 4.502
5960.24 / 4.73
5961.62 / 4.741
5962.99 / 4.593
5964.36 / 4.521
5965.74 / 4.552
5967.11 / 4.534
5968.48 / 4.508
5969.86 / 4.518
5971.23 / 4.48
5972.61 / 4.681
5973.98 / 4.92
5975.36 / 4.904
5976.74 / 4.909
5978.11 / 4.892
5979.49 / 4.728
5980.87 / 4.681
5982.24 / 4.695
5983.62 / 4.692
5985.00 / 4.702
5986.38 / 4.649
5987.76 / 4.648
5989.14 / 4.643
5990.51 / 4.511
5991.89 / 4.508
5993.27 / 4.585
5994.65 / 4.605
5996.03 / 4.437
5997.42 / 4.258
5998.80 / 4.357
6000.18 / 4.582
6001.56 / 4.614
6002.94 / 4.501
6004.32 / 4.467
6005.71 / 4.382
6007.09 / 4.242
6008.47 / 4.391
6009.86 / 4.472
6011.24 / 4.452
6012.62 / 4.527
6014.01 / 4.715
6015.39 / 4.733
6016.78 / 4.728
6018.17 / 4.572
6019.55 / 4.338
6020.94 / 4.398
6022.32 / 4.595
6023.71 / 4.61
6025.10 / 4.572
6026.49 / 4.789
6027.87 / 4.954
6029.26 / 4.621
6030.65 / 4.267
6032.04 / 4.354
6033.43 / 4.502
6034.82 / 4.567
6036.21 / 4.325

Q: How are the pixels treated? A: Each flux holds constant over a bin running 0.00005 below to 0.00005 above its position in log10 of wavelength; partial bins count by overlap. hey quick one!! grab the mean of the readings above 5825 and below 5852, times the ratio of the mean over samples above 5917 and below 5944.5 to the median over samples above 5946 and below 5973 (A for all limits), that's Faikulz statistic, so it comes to 5.37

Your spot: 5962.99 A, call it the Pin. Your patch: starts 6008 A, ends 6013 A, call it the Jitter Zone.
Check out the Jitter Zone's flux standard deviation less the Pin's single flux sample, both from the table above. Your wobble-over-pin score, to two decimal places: -4.54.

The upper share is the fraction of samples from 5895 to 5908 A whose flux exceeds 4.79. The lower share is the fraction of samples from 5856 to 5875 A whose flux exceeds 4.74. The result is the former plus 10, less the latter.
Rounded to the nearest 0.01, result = 9.78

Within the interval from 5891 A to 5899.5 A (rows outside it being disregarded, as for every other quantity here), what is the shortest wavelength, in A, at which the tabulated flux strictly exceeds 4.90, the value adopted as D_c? 5892.02 A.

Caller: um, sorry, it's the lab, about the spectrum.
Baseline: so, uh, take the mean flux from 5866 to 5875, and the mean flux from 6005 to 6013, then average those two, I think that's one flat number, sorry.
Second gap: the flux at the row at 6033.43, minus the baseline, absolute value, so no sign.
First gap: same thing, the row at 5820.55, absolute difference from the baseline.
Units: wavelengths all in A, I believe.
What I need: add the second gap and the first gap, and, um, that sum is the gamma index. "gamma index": 1.0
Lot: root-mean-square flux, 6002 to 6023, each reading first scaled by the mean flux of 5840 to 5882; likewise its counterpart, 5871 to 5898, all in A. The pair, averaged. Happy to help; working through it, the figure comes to 0.940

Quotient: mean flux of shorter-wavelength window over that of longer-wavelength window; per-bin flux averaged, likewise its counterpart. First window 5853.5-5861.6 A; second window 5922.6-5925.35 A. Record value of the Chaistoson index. 1.02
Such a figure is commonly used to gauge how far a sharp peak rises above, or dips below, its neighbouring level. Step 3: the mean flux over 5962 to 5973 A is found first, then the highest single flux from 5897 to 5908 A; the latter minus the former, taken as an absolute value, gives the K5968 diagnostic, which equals 0.62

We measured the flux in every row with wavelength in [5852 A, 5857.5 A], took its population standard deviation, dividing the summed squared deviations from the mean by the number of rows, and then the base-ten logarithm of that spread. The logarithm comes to -1.04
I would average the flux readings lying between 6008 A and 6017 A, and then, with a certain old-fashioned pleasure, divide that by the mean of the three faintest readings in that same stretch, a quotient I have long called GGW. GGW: 1.03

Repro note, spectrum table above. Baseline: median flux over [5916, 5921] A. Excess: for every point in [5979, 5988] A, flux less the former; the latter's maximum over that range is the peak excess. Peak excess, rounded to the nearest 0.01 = -0.34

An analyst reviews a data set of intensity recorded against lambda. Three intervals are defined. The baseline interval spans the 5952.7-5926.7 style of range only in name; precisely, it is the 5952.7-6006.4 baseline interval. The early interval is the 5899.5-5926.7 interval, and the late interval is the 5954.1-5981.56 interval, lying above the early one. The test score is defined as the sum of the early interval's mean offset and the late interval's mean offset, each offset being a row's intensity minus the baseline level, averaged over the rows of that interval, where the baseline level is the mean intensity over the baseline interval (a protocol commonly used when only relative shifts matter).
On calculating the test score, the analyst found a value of 0.37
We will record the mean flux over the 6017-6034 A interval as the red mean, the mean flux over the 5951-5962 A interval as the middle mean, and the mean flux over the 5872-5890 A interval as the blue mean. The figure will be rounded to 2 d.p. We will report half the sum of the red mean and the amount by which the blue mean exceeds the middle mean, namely 2.42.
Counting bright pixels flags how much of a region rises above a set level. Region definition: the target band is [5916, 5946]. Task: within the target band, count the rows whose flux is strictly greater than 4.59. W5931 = 20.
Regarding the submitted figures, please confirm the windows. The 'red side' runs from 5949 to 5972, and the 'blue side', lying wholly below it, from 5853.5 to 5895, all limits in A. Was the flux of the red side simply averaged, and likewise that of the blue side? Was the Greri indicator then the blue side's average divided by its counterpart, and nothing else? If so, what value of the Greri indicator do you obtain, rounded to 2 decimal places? 1.08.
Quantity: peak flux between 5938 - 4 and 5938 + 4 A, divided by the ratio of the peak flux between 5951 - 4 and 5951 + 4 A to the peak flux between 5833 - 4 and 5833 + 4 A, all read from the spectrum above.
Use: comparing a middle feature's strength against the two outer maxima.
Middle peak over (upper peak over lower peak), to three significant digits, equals 5.57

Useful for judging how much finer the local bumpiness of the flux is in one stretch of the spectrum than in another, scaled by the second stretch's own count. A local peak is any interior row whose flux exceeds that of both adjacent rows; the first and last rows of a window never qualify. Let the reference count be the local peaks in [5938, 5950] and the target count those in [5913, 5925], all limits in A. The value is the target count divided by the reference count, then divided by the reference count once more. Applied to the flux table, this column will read 1.00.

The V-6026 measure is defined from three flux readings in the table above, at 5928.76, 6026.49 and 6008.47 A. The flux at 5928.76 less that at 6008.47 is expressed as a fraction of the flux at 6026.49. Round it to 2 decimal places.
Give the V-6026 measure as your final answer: 0.13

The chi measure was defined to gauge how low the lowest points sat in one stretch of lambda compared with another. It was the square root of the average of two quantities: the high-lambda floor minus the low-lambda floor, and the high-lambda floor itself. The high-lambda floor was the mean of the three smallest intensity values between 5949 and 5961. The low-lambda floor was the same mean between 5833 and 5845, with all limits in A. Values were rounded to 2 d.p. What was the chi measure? 1.40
